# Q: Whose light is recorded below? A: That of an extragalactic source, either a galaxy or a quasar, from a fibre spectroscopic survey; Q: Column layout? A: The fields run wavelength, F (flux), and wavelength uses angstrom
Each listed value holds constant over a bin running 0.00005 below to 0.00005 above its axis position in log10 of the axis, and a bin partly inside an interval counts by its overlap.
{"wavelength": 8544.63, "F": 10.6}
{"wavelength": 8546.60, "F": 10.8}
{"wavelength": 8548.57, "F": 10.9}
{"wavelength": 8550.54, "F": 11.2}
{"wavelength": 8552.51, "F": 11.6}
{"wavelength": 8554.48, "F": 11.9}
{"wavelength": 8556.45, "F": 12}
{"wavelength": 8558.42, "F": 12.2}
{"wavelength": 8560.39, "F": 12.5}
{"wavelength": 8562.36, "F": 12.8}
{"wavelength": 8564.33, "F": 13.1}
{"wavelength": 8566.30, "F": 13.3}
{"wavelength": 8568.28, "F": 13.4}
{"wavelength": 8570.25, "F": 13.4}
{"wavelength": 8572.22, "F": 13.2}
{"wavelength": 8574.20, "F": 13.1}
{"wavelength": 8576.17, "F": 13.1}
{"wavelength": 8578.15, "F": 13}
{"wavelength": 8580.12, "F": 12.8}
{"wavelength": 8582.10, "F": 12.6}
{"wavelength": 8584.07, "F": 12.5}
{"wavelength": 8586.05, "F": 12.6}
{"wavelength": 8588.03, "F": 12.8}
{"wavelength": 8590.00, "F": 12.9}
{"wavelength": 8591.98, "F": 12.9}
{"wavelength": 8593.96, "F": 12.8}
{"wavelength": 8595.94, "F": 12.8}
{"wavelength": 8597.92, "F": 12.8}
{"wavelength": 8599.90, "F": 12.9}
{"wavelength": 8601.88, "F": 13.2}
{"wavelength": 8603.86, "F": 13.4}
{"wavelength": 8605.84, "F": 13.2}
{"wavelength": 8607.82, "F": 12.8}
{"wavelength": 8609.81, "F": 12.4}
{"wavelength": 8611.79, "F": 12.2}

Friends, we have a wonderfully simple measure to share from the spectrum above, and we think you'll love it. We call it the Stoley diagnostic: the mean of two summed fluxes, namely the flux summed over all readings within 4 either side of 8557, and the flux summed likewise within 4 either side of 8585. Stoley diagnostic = 50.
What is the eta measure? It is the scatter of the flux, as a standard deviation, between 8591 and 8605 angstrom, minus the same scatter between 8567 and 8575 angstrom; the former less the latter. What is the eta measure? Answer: 0.09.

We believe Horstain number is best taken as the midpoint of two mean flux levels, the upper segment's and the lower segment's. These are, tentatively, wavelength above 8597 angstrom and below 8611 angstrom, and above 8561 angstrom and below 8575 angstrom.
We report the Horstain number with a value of 13.1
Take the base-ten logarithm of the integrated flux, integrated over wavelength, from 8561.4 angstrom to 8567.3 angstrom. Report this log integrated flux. 1.89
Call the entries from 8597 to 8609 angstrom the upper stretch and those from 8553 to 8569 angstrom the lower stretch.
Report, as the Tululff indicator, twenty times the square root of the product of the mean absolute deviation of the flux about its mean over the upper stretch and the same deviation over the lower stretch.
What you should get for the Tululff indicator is 6.6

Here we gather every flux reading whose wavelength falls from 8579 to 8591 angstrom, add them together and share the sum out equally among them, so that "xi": 12.7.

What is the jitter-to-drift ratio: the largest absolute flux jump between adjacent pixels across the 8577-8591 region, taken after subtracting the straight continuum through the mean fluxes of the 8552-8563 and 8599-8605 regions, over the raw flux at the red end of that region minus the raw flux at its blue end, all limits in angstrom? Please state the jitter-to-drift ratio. -2.4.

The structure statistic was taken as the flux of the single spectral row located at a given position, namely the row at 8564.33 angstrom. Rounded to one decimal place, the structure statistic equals 13.1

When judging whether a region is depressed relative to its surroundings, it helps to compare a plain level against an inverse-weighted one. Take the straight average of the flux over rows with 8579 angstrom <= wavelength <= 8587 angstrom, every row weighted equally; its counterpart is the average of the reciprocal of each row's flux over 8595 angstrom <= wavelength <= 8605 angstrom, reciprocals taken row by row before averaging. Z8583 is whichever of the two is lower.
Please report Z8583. 0.0768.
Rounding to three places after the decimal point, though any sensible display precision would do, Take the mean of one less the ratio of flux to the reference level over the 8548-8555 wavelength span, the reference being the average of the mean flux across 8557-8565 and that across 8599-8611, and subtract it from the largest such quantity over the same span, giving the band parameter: 0.039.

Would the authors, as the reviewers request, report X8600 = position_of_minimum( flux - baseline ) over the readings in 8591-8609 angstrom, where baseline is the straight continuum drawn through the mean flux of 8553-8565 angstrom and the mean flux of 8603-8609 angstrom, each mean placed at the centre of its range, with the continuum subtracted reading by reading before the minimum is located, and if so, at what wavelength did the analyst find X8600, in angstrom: 8607.82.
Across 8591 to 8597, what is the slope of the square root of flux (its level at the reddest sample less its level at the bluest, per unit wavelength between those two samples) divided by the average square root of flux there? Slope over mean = -0.001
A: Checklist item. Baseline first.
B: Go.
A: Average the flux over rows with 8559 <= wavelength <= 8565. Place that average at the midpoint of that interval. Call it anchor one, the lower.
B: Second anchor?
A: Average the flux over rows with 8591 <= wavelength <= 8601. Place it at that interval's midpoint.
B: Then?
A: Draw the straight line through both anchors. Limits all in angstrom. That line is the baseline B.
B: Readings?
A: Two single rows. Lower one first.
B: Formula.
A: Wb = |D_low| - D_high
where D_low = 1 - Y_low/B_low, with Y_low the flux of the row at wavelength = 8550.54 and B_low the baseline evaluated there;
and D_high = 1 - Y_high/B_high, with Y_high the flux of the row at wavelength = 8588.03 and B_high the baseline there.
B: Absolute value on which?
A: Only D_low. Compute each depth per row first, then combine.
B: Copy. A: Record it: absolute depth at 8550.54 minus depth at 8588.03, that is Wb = 0.12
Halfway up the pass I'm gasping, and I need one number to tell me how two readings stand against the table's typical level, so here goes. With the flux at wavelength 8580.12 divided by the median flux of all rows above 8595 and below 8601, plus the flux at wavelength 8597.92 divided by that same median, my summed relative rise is 2.00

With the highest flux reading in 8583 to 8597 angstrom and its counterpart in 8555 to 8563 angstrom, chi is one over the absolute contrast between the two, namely 10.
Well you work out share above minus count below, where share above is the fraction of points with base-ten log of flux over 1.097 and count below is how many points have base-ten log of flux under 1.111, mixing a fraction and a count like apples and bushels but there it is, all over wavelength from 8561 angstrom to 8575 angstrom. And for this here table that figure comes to 0.0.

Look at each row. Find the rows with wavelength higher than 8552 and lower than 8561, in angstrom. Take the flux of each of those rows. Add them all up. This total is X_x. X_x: 60.2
